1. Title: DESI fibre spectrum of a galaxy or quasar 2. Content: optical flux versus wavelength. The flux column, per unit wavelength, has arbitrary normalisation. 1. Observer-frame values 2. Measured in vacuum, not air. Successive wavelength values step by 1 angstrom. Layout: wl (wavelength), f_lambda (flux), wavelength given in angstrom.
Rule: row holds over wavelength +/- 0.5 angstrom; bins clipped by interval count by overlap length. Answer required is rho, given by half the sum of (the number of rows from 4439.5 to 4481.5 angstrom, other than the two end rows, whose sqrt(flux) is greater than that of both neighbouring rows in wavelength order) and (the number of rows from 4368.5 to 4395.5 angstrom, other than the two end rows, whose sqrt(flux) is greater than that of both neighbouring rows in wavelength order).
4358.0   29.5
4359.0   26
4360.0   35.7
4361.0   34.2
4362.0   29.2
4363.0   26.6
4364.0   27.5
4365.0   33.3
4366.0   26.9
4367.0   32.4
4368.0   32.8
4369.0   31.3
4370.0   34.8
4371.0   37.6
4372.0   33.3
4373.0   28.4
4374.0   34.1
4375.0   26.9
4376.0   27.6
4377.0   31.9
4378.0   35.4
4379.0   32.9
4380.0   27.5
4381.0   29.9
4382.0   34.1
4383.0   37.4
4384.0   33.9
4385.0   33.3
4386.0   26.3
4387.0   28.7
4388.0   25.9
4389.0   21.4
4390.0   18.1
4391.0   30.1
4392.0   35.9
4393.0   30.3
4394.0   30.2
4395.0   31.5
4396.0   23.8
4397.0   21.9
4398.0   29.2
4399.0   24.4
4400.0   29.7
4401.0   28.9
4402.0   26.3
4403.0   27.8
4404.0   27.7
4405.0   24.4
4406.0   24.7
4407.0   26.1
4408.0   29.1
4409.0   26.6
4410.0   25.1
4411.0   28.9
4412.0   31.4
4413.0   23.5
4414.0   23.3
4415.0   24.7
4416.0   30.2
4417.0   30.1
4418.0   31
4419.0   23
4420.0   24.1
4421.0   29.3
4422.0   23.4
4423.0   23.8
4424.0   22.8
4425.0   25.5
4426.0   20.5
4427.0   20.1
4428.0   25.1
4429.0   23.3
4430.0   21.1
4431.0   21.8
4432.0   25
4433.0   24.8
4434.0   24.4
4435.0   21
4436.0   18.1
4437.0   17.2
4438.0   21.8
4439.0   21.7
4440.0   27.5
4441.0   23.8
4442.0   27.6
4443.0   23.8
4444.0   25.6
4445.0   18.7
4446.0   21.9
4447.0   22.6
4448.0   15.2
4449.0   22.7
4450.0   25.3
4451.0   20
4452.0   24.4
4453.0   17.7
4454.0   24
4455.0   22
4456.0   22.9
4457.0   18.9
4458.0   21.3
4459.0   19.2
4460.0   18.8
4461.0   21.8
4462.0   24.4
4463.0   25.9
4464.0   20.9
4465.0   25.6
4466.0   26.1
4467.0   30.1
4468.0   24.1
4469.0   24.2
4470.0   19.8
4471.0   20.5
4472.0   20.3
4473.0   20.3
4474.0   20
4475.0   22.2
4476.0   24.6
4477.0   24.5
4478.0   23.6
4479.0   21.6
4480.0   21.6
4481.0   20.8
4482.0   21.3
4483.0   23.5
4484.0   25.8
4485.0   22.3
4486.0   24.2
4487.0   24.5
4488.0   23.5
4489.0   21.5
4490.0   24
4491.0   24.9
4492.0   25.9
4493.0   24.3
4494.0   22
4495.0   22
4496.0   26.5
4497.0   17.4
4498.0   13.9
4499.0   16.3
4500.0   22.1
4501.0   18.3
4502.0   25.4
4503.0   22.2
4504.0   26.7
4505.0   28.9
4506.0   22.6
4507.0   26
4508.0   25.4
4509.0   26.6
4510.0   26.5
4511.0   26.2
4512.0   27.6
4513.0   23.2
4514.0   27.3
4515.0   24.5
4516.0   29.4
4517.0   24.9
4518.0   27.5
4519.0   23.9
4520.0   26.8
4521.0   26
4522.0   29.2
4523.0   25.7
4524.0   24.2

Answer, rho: 9.5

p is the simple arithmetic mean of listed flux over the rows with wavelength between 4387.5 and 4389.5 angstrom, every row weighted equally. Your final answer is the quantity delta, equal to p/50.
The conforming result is 0.473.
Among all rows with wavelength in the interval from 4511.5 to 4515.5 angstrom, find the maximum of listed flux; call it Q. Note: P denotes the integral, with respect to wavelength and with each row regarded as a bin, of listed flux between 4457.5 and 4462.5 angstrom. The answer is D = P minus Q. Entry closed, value 78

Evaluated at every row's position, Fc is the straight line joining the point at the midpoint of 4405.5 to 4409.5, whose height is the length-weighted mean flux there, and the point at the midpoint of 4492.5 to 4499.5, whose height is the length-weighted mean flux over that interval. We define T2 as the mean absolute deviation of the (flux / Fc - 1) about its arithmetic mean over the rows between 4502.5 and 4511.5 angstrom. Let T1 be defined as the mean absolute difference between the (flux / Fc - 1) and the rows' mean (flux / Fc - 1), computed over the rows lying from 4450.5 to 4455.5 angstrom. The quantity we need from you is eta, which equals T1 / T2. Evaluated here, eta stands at 1.2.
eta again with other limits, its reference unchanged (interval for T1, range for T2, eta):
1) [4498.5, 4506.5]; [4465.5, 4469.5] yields 1.8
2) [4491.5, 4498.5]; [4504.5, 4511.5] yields 2.6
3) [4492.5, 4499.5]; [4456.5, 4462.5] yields 2.3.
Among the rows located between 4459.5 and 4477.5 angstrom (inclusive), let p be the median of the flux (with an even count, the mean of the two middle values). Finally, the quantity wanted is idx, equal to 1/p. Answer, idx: 0.0432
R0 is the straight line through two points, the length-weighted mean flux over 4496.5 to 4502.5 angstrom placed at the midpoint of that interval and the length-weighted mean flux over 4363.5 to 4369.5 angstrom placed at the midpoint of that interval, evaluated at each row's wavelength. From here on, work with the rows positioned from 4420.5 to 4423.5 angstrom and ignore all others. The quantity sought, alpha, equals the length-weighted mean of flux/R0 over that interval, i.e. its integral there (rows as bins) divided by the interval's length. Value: 1.0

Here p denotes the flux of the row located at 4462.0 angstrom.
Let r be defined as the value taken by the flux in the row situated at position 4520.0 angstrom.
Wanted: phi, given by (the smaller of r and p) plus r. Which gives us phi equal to 51.2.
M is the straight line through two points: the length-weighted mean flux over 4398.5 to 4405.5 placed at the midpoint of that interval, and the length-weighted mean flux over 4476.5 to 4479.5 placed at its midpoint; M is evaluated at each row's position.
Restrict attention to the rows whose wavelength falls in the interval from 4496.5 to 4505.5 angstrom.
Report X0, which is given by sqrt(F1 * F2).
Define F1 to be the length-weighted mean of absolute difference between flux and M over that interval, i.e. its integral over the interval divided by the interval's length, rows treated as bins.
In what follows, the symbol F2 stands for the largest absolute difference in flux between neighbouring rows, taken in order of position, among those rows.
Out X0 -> 5.5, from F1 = 4.3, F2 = 7.1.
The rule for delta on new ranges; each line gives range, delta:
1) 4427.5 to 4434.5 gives 0.473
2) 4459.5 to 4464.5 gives 0.447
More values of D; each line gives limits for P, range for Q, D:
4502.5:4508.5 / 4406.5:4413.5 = 120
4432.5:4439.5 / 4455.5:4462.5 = 125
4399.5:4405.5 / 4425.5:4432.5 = 140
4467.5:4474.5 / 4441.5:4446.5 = 122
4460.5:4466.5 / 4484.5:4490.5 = 120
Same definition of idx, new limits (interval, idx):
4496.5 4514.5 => 0.0394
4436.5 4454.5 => 0.0442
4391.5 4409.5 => 0.0360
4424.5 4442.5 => 0.0443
